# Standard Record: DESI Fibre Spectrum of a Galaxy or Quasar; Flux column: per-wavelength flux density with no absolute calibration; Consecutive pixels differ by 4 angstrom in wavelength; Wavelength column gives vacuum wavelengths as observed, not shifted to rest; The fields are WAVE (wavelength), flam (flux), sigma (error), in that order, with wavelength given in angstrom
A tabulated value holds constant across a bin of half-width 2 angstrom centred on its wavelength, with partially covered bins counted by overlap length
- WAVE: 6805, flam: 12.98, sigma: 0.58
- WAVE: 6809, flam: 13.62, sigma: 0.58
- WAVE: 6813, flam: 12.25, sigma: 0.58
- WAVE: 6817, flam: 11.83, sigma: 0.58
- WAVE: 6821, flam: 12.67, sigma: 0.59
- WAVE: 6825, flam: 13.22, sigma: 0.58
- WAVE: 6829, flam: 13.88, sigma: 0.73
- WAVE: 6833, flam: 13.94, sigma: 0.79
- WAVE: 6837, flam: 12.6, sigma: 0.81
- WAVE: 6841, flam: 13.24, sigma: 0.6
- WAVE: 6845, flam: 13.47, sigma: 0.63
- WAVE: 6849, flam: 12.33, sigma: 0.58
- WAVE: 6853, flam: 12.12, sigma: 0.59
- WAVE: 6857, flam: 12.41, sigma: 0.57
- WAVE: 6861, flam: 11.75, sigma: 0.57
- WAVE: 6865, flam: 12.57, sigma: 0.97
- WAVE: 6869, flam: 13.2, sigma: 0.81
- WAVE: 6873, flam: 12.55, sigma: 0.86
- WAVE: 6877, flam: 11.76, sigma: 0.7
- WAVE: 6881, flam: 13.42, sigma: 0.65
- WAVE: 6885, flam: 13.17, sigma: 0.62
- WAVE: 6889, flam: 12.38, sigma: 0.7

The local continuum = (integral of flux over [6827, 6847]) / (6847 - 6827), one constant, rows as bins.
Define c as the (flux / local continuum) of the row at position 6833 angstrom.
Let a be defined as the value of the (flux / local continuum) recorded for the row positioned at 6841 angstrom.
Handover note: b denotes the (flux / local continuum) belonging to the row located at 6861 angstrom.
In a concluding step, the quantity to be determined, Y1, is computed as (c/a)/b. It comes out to 1.20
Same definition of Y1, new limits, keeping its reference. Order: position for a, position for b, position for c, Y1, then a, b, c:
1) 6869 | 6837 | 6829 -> 1.12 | 0.98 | 0.94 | 1.03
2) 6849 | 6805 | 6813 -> 1.03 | 0.92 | 0.97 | 0.91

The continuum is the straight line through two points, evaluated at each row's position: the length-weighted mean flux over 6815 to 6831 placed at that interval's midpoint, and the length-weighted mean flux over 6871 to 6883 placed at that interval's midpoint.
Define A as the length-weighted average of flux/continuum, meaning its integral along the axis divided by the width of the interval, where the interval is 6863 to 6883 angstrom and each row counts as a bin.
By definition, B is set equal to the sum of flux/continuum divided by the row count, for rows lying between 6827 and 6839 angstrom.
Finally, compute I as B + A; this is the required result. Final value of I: 2.06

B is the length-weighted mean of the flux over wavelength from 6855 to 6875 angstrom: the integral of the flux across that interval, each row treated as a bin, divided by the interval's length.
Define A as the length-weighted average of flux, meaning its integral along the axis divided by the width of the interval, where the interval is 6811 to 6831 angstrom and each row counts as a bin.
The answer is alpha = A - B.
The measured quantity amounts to 0.27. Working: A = 12.8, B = 12.5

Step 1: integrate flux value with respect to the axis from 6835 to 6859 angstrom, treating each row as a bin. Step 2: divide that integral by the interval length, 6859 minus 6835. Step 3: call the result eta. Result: 12.7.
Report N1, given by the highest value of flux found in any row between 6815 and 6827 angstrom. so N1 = 13.22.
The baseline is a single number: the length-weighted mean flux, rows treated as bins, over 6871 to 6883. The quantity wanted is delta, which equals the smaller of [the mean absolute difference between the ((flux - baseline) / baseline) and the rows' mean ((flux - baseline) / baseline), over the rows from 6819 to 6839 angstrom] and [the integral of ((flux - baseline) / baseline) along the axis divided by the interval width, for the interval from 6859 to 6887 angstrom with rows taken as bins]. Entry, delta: 0.004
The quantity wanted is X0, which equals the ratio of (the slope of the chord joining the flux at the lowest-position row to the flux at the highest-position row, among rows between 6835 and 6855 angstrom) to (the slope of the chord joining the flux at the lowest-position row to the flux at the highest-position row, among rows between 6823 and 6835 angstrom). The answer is -0.3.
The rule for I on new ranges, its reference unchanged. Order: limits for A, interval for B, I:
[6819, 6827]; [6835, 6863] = 1.99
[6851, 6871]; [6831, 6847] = 2.02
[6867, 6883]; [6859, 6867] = 1.97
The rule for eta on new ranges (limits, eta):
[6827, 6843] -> 13.4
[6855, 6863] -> 12.1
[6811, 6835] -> 13.0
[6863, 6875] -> 12.8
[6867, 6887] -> 12.8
